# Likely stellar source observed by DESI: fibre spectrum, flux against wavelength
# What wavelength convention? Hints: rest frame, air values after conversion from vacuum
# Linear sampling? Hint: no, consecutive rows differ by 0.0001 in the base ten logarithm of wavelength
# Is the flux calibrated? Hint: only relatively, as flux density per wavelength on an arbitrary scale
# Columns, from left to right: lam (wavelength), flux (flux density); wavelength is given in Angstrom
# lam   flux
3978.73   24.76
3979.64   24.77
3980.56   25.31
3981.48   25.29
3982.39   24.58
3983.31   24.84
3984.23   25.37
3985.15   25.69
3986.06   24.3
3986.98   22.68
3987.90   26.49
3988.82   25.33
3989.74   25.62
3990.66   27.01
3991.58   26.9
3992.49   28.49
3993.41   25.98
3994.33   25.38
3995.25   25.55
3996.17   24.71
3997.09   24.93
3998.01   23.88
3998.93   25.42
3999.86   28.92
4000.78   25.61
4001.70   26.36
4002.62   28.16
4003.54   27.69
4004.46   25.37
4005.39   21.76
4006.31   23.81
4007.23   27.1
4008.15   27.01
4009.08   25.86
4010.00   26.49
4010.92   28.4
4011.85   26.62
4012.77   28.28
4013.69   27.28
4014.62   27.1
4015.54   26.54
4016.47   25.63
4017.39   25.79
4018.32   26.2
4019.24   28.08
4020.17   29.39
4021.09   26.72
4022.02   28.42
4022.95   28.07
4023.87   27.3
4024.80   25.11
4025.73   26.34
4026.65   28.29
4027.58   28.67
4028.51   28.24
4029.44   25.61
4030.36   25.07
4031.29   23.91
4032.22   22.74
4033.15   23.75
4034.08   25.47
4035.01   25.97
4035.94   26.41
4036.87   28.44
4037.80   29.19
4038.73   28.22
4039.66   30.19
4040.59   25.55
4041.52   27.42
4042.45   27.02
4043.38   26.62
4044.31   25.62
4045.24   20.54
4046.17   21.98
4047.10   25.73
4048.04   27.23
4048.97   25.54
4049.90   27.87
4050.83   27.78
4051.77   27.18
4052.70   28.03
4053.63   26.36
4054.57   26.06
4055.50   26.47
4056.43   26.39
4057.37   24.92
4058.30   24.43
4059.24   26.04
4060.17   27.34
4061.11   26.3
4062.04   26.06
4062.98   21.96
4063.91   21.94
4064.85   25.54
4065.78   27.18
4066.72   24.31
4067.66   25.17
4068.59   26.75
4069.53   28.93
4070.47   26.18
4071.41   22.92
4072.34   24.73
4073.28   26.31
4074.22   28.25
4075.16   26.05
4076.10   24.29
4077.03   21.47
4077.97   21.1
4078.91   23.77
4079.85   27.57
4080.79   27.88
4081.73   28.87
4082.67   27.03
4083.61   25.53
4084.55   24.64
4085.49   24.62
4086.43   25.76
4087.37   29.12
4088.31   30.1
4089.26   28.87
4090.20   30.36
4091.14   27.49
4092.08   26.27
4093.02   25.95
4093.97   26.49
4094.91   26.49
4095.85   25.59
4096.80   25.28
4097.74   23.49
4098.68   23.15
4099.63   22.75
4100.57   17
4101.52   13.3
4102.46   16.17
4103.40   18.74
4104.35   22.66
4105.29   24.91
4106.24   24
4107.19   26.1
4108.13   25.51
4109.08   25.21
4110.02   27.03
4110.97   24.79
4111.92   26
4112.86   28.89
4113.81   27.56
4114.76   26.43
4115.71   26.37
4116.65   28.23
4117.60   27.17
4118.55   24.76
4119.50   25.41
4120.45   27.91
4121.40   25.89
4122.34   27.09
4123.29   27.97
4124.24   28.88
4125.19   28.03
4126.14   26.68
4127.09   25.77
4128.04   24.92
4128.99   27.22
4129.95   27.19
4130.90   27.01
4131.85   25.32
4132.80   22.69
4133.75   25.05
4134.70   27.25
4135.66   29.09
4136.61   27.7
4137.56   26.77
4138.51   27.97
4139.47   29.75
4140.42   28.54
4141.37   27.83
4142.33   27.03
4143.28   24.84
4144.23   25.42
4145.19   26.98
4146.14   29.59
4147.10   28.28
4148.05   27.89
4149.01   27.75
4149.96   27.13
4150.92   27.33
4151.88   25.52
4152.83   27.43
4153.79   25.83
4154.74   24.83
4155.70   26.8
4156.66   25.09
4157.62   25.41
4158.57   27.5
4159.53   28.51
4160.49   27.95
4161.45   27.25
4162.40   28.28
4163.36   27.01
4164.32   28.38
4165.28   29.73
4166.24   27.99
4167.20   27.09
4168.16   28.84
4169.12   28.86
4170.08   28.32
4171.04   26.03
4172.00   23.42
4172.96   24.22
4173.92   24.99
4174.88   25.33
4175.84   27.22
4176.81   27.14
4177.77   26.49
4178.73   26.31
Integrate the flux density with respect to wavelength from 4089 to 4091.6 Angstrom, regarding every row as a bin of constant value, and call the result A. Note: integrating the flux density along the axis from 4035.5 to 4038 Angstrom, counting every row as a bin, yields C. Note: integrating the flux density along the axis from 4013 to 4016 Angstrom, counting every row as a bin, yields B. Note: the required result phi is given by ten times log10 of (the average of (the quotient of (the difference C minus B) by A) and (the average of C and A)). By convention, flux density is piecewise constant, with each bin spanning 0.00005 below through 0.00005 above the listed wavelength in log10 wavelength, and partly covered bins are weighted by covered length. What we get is 15.6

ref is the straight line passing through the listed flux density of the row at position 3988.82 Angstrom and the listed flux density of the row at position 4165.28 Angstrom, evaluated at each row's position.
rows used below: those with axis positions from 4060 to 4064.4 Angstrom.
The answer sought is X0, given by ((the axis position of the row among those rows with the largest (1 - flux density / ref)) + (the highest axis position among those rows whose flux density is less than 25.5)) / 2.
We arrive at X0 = 4063.9 Angstrom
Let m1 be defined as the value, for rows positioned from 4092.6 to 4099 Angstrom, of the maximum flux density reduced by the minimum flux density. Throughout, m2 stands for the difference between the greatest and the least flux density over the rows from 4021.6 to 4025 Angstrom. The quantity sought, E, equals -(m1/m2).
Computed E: -1.0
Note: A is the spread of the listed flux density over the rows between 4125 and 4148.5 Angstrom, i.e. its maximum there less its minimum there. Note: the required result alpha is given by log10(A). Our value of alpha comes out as 0.85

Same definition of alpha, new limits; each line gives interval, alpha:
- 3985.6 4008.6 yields 0.85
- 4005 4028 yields 0.88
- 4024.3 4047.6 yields 0.98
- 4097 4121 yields 1.19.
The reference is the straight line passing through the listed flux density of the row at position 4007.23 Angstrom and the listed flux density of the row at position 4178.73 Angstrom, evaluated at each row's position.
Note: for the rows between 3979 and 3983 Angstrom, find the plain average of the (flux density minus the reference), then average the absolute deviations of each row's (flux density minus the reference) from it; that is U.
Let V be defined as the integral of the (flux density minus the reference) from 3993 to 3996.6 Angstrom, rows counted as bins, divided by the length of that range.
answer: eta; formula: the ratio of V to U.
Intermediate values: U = 0.3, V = -1.8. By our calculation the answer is -5.6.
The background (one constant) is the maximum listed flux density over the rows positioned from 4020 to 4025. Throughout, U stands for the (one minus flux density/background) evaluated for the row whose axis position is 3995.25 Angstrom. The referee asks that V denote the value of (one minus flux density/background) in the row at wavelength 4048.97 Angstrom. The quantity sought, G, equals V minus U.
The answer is 0.00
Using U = 0.13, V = 0.131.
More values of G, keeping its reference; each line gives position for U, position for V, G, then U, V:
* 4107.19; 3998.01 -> 0.08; 0.11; 0.187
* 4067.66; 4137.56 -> -0.05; 0.14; 0.089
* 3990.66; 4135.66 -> -0.07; 0.08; 0.010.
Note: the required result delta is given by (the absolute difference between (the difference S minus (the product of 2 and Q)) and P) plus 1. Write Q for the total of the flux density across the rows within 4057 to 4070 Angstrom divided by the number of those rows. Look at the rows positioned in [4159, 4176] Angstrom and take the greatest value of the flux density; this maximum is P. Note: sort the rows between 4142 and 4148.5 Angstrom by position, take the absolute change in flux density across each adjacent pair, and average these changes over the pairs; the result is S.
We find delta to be 80.3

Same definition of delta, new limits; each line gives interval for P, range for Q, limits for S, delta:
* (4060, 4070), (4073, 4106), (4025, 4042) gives 78.1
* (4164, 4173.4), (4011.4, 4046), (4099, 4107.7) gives 81.0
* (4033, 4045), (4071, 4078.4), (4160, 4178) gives 78.9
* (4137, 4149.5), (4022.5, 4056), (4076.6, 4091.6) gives 82.0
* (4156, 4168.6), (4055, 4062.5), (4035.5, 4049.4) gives 80.8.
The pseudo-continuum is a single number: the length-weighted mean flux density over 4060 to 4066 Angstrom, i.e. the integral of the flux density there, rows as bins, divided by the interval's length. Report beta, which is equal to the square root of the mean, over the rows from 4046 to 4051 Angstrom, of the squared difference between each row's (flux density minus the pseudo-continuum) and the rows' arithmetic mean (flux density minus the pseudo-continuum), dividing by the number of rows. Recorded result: 2.03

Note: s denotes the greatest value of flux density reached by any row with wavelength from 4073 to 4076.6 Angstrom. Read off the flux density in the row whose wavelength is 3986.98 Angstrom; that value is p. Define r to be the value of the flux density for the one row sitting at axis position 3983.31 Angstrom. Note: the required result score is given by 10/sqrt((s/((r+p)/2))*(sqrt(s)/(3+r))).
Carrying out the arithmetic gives 21.0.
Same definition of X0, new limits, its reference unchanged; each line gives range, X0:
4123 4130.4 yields 4128.0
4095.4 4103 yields 4102.0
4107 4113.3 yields 4111.0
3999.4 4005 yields 4004.5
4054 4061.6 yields 4058.3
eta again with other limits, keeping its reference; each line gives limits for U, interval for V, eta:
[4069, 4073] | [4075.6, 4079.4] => -2.2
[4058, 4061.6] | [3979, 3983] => -2.8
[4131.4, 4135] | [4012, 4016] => 0.1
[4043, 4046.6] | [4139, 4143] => 0.7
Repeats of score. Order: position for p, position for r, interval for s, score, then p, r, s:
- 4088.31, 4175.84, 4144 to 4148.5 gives 23.2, 30.1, 27.22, 29.59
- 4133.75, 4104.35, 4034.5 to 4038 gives 19.7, 25.05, 22.66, 29.19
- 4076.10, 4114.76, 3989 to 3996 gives 22.2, 24.29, 26.43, 28.49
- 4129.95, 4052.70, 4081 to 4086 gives 23.5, 27.19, 28.03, 28.87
